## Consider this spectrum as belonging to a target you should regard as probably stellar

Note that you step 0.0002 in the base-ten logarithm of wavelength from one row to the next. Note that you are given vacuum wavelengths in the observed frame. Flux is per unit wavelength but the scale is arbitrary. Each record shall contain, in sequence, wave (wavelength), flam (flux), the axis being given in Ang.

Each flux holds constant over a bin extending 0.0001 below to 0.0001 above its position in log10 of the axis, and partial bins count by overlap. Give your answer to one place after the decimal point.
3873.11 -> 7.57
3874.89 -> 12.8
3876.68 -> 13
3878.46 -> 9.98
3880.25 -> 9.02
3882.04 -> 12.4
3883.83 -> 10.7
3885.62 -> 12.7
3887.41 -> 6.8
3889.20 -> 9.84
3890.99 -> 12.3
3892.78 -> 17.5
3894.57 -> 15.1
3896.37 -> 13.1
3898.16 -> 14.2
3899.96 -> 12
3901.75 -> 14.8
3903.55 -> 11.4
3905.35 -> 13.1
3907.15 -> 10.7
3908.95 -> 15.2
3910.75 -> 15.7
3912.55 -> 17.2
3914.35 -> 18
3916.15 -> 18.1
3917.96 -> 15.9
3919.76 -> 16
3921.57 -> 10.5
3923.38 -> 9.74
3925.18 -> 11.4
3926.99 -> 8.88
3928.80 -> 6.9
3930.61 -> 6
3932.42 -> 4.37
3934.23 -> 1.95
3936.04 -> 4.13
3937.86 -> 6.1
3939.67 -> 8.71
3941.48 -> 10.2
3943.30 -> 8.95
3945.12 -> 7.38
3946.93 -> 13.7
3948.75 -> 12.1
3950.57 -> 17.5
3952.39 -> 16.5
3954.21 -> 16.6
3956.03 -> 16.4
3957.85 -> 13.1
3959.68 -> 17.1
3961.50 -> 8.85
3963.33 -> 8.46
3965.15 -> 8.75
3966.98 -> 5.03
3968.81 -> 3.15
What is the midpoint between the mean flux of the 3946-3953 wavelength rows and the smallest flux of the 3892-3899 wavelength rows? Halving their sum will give 14.0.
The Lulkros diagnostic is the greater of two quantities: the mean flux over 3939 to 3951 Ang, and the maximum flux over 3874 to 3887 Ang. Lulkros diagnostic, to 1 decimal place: 13.0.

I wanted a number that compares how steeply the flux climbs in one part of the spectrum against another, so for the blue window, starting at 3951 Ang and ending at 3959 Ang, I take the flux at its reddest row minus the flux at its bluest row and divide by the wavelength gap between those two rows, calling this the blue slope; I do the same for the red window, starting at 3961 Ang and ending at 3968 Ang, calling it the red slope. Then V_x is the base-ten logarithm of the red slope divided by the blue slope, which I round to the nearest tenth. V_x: 0.0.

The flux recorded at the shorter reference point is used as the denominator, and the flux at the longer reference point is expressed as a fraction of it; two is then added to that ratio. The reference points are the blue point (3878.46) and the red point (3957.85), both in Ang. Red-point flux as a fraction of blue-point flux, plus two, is 3.31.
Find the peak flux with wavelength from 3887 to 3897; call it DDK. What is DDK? 17.5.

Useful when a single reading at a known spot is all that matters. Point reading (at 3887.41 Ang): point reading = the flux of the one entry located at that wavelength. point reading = 6.8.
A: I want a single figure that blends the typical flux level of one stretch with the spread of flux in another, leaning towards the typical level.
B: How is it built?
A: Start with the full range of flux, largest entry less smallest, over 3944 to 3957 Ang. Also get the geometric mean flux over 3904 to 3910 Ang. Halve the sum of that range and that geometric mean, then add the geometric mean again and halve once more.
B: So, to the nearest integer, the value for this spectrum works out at 12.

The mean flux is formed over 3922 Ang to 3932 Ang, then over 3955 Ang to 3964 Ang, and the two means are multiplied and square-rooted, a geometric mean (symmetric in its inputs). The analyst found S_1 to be 10.5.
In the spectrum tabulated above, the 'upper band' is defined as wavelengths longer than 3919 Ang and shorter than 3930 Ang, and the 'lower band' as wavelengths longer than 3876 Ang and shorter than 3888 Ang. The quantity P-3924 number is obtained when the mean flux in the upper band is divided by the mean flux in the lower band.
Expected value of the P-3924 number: 1.0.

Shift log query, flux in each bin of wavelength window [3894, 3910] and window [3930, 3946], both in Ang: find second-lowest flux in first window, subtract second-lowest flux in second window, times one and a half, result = 10.9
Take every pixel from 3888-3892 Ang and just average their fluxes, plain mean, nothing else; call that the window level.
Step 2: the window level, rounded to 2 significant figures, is 11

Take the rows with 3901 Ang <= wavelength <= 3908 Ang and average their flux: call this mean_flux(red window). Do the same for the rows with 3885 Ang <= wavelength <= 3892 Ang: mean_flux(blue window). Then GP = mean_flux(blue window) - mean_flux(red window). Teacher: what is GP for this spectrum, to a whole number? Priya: -2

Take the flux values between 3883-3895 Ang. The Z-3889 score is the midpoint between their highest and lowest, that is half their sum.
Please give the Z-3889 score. 12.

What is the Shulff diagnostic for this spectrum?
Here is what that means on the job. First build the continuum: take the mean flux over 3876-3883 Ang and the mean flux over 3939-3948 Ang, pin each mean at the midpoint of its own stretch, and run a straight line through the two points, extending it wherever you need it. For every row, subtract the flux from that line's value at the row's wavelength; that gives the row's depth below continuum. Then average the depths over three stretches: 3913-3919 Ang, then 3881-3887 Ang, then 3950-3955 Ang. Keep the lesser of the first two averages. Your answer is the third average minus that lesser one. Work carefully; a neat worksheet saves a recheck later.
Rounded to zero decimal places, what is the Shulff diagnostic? 0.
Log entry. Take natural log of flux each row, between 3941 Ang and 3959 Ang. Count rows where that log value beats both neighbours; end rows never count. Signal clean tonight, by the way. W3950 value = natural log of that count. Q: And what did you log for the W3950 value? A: 1.1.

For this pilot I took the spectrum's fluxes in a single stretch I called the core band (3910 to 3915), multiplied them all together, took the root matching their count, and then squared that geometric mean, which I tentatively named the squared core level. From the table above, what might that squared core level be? 287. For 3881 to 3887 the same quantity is 142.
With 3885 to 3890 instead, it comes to 90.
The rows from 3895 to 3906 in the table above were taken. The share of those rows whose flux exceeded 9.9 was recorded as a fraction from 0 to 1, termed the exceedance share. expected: 1.00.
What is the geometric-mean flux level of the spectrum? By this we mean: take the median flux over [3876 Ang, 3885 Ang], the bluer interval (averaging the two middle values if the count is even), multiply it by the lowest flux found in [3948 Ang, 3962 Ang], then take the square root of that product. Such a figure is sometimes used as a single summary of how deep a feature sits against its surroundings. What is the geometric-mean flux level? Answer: 9.7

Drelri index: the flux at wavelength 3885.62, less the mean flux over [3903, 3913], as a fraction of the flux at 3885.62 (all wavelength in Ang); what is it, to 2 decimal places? -0.09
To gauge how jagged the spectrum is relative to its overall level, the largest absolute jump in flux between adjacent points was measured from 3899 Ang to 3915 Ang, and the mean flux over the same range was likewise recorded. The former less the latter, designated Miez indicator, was -10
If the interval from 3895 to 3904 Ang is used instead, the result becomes -10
